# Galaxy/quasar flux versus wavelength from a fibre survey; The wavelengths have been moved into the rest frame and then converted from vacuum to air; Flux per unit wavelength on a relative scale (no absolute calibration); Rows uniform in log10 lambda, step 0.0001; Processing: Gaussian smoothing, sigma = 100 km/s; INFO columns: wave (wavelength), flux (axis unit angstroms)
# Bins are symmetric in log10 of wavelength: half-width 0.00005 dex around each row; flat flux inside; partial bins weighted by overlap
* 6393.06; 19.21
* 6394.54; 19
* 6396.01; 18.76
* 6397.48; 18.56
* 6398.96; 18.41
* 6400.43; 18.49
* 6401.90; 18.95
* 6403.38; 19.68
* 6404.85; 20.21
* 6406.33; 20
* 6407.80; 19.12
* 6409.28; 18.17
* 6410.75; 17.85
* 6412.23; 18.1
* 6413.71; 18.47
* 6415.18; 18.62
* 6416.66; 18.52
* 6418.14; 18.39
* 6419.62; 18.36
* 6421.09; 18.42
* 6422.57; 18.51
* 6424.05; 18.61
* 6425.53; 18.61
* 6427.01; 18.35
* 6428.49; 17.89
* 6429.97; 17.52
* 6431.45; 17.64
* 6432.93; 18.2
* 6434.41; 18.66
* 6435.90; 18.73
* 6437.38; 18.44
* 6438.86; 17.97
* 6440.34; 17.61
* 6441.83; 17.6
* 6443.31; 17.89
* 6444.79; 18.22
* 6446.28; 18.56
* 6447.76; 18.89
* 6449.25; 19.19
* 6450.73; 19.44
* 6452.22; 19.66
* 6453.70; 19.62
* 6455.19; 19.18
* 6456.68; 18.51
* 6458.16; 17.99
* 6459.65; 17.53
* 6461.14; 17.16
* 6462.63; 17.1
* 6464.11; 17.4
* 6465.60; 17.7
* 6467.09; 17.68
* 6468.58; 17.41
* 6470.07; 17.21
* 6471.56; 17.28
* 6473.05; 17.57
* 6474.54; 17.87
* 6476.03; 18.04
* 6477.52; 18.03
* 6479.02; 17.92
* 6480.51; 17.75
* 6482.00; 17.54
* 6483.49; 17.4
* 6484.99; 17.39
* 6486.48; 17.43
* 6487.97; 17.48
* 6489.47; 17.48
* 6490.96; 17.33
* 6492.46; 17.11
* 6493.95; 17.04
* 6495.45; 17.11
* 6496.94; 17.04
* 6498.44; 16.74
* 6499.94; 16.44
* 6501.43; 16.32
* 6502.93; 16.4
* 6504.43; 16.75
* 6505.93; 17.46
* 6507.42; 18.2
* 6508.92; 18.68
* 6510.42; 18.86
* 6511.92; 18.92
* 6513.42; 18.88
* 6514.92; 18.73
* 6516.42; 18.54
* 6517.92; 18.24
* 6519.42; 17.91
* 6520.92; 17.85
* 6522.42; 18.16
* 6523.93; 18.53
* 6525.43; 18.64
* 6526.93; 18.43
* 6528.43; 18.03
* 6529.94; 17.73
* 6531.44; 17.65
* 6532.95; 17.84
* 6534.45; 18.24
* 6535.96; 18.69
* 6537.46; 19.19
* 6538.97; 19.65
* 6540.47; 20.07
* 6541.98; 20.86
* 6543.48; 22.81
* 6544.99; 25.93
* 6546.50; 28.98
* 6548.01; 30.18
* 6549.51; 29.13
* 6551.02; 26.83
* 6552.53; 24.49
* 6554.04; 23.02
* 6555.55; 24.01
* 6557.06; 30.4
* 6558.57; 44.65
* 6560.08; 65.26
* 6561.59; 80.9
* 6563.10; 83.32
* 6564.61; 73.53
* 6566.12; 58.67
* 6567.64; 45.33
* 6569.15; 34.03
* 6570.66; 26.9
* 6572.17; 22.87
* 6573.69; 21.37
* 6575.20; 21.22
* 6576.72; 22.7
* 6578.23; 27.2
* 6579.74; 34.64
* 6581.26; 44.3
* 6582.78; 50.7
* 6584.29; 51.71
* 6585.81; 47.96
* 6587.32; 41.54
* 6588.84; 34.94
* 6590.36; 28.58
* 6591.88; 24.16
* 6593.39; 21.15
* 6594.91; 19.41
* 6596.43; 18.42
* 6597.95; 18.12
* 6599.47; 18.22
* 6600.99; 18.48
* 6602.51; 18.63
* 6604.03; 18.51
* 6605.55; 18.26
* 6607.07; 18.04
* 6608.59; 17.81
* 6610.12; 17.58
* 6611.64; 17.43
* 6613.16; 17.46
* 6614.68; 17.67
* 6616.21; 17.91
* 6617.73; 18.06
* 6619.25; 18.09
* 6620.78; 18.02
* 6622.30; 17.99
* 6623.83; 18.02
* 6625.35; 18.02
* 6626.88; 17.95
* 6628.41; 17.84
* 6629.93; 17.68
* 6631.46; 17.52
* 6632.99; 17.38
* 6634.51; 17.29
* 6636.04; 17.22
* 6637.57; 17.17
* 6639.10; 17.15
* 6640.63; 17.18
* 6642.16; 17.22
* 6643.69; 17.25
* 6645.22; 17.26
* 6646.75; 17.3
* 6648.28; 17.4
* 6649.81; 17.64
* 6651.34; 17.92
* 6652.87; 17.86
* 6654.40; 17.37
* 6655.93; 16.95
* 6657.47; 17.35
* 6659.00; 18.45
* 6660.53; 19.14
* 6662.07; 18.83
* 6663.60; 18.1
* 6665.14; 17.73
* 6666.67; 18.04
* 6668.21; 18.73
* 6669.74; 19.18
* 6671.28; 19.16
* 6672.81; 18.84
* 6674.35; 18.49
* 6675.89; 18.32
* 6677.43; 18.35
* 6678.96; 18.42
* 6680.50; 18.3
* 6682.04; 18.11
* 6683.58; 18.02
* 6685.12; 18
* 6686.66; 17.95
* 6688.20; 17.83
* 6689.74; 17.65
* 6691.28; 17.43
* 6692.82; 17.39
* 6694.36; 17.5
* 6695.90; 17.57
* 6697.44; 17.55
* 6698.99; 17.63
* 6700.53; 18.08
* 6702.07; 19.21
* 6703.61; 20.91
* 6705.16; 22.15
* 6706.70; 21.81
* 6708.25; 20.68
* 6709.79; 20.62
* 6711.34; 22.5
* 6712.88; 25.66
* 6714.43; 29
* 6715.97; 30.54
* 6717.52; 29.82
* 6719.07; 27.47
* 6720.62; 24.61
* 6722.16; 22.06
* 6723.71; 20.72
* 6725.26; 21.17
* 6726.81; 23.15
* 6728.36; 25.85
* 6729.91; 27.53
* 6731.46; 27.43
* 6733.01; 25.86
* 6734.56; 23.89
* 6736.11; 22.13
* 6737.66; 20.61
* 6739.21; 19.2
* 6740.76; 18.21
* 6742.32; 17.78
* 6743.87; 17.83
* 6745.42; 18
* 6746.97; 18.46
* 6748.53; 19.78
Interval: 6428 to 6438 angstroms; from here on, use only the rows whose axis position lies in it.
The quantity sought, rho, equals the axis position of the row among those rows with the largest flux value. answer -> 6435.90 angstroms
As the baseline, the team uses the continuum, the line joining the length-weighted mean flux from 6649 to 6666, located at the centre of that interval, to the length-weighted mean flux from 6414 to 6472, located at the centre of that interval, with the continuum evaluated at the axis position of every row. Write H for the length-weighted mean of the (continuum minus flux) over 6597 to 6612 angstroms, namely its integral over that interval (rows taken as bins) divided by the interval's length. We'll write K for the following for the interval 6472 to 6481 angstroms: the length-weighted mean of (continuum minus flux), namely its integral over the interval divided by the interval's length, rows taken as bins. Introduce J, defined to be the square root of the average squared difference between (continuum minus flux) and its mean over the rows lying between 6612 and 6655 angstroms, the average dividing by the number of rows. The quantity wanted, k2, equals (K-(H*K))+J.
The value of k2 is 1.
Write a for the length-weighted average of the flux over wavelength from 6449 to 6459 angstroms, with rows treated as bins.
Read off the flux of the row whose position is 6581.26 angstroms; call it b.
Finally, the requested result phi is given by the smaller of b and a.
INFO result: 19.1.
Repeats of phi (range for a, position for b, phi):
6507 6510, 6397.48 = 18.5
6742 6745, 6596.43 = 17.9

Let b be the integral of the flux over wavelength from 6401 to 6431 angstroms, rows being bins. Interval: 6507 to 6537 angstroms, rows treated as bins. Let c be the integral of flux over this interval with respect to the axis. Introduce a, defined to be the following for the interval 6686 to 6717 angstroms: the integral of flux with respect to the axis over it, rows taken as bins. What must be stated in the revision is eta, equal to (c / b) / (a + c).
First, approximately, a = 638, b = 558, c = 550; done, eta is 0.0008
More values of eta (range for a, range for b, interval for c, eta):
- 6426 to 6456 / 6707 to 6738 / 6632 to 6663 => 0.0007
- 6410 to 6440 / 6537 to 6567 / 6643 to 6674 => 0.0004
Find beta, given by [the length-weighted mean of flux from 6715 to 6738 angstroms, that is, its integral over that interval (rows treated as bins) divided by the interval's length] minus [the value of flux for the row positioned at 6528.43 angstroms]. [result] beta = 7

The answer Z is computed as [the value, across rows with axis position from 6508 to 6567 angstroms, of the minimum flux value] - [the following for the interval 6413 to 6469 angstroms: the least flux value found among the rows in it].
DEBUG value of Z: 0.55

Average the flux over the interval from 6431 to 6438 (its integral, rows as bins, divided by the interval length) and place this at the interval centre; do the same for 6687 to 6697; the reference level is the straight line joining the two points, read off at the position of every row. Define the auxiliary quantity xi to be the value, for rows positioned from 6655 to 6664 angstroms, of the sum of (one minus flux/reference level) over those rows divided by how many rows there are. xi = -0.03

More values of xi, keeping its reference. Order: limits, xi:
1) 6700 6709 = -0.17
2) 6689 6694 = 0.01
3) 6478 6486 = 0.03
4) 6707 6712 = -0.21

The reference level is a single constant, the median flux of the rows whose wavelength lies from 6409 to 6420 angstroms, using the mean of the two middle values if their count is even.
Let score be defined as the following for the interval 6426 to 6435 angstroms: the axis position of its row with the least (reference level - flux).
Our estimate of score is 6434.41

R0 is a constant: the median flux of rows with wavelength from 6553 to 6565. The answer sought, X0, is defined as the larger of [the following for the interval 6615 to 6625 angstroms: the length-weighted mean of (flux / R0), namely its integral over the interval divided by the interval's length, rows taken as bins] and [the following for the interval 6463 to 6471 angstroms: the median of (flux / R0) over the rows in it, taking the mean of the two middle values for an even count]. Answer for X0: 0.328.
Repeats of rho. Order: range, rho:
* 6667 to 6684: 6669.74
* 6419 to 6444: 6435.90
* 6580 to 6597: 6584.29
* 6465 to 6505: 6476.03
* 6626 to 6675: 6669.74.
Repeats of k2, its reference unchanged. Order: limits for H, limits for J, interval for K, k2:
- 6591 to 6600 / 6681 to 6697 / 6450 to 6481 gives 1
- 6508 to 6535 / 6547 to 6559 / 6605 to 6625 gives 7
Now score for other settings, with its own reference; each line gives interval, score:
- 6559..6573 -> 6563.10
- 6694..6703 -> 6702.07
